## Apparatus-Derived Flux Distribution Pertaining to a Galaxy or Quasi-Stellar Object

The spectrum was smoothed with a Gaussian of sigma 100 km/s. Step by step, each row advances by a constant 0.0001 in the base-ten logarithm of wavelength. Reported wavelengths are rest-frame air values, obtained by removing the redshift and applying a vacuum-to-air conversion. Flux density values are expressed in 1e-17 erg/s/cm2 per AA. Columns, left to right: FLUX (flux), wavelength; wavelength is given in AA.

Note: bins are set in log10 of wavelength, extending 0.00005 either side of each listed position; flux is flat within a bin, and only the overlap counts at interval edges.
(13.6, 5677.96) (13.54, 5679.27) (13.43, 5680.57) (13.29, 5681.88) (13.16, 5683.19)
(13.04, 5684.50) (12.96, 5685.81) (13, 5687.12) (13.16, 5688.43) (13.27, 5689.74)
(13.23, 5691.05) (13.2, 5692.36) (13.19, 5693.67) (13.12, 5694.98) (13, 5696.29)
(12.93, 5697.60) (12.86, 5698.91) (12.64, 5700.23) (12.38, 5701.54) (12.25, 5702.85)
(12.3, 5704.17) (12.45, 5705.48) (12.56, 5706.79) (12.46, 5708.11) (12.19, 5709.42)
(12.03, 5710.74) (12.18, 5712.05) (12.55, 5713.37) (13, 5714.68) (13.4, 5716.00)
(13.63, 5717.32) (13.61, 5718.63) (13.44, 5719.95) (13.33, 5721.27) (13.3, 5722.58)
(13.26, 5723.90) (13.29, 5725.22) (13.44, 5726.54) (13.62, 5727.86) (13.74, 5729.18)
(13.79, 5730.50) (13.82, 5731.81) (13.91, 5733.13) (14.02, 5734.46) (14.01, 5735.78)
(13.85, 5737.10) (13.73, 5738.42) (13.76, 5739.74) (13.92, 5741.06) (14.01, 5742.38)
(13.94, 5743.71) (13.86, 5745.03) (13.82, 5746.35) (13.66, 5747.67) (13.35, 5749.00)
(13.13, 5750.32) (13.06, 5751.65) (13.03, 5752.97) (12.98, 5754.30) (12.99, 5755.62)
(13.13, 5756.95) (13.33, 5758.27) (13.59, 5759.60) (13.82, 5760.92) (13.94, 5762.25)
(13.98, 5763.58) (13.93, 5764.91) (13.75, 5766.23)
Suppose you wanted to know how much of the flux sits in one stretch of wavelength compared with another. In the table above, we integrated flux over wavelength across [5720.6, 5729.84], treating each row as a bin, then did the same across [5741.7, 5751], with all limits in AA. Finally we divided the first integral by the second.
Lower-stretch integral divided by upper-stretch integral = 0.98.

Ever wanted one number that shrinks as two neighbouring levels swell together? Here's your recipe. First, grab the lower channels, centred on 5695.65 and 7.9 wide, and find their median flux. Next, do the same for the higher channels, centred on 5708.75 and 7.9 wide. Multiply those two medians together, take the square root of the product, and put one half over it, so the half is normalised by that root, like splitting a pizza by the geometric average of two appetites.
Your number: 0.0394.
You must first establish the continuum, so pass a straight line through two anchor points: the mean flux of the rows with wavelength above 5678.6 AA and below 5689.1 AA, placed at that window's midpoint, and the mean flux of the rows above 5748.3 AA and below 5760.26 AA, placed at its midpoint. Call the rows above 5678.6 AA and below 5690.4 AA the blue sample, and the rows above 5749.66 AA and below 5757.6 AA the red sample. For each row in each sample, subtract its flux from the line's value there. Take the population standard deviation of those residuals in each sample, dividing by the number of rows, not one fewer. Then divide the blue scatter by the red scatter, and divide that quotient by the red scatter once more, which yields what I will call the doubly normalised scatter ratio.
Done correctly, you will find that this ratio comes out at 51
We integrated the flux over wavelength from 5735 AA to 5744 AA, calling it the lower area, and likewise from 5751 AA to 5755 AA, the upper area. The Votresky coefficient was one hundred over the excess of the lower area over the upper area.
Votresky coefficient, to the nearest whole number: 1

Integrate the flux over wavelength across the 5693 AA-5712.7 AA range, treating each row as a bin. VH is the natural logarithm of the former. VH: 5.51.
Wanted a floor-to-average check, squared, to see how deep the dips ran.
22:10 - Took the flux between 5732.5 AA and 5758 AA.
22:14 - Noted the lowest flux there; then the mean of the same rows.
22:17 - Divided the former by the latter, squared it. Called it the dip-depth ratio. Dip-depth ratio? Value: 0.913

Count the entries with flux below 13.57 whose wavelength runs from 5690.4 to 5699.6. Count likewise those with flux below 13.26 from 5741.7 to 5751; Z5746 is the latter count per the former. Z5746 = 0.14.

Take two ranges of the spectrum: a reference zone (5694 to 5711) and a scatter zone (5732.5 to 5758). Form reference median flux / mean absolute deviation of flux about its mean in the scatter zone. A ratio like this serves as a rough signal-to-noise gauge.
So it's 34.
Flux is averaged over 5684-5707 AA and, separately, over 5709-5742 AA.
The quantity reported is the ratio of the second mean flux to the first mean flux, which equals 1.04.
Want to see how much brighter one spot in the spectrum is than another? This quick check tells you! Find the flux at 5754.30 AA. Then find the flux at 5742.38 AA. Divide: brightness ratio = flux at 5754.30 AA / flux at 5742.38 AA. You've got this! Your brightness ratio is 0.93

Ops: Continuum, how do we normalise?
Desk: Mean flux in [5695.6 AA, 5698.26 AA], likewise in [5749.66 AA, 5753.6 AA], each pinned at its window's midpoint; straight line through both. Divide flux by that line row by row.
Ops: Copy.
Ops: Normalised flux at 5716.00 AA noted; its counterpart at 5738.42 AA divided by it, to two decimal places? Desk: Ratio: 1.02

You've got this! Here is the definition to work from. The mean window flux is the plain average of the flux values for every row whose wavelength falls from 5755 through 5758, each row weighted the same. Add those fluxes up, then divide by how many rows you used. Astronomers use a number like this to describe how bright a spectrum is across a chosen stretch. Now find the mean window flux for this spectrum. 13.1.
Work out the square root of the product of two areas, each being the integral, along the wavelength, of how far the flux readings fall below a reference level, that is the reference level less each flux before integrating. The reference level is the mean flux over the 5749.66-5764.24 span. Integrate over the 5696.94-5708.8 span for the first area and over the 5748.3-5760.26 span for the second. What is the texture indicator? 4.6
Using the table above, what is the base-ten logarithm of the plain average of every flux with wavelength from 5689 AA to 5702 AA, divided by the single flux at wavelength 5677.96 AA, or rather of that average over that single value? -0.020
